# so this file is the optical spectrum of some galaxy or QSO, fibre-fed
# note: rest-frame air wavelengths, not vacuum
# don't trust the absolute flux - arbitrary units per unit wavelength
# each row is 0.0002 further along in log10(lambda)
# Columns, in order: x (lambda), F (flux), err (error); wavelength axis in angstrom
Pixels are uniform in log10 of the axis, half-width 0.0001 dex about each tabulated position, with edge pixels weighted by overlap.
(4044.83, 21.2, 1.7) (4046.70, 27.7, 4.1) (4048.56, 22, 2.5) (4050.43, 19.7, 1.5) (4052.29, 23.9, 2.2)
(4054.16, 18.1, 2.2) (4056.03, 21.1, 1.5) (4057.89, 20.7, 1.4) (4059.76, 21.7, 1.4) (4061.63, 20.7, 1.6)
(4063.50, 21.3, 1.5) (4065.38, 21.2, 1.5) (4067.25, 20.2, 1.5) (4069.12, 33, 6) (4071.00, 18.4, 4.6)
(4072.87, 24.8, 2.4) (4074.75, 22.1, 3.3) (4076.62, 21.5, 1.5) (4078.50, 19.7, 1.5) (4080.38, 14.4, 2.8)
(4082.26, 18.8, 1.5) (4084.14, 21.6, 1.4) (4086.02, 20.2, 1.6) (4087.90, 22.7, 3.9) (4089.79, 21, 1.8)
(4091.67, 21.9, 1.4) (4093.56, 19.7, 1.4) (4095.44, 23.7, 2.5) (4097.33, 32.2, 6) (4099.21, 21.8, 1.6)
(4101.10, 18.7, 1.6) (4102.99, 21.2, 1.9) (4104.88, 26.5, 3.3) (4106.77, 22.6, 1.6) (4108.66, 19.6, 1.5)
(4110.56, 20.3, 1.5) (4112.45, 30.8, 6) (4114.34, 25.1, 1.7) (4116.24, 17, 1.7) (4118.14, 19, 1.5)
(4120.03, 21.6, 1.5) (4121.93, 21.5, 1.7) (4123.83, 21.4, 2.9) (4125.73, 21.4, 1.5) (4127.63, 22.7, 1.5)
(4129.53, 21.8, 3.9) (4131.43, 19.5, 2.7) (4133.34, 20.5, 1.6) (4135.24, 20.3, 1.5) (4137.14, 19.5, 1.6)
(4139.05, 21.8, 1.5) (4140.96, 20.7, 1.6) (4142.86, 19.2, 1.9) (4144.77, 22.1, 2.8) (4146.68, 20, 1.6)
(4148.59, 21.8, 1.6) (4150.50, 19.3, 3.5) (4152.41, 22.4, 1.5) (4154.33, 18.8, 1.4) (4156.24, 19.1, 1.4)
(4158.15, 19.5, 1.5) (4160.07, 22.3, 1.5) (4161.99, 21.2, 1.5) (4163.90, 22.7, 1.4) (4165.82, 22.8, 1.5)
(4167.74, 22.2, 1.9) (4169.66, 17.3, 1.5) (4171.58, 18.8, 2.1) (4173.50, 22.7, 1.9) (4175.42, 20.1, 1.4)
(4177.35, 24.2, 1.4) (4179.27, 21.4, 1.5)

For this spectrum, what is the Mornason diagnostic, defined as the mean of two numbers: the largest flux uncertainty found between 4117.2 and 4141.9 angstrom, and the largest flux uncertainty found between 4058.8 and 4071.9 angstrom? 4.95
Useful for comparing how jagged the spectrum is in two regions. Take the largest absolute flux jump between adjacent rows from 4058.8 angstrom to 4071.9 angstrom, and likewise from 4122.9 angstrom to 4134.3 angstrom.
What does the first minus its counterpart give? 12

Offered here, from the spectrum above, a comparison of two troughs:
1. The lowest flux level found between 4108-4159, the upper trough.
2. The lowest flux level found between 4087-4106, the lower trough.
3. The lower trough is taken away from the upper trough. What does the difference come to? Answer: -1.7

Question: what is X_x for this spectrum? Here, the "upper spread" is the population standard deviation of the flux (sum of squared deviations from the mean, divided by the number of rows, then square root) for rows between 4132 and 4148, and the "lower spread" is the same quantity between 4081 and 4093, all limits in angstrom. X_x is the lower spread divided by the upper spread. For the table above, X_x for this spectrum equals 1.3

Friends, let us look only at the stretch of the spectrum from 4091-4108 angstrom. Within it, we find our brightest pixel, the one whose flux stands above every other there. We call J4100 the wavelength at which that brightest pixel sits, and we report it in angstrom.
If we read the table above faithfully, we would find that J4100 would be 4097.33 angstrom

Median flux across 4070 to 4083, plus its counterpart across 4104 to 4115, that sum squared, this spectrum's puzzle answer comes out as 1897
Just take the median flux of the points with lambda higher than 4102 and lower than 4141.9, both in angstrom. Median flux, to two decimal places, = 21.40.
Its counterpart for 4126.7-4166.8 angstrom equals 20.70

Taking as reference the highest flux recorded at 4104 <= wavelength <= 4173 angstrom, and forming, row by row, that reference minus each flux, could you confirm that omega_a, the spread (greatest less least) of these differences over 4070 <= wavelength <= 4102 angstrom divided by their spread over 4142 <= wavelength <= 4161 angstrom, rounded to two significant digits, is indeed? 4.9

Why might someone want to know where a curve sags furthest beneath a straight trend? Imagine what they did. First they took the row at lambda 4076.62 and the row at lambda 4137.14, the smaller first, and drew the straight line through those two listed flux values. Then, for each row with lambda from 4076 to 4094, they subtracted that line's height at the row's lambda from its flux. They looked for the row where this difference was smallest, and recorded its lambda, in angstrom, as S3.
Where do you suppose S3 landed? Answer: 4080.38 angstrom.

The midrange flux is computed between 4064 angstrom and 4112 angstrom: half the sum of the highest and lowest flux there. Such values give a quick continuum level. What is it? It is 23.7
